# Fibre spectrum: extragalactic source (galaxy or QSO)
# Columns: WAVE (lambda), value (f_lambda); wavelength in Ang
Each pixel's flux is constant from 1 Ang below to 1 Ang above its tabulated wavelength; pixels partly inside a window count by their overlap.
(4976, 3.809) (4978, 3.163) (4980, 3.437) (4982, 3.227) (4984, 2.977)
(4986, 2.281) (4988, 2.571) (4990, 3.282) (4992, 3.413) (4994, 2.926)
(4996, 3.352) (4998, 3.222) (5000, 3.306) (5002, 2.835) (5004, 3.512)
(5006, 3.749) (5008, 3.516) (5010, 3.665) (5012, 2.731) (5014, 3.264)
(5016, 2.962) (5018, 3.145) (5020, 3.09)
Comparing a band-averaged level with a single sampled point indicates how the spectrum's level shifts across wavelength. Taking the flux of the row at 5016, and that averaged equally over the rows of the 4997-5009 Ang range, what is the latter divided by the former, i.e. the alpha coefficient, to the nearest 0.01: 1.13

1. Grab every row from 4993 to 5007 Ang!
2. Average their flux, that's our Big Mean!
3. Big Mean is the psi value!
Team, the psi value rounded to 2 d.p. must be 3.27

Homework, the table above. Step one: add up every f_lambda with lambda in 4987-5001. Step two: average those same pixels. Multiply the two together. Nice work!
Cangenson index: 70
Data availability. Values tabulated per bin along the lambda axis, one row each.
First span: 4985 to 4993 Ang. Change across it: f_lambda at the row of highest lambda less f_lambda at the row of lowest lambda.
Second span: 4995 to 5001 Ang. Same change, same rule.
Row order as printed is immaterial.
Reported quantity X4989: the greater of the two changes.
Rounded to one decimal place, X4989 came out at 1.1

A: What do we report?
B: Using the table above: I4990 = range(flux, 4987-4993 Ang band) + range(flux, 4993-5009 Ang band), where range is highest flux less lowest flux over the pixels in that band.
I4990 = 1.76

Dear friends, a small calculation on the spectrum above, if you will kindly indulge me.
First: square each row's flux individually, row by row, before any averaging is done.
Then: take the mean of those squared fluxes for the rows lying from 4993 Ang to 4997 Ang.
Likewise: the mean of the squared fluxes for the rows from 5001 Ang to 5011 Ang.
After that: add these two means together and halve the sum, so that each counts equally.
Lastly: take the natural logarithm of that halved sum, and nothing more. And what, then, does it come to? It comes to 2.40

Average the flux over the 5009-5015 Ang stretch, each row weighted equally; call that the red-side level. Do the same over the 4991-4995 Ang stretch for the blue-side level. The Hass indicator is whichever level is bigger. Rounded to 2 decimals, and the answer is 3.22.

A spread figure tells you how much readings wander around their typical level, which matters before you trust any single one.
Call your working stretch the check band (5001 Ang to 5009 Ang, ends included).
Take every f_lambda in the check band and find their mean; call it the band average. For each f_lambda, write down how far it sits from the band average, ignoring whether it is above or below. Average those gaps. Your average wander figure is 0.28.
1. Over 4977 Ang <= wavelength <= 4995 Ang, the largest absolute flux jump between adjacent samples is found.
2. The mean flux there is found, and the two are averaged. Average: 1.87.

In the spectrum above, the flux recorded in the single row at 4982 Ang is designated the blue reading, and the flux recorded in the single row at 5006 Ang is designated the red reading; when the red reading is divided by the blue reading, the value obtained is 1.16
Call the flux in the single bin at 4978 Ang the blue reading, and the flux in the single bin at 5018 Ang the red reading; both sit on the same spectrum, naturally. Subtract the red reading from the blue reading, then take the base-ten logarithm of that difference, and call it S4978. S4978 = -1.7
